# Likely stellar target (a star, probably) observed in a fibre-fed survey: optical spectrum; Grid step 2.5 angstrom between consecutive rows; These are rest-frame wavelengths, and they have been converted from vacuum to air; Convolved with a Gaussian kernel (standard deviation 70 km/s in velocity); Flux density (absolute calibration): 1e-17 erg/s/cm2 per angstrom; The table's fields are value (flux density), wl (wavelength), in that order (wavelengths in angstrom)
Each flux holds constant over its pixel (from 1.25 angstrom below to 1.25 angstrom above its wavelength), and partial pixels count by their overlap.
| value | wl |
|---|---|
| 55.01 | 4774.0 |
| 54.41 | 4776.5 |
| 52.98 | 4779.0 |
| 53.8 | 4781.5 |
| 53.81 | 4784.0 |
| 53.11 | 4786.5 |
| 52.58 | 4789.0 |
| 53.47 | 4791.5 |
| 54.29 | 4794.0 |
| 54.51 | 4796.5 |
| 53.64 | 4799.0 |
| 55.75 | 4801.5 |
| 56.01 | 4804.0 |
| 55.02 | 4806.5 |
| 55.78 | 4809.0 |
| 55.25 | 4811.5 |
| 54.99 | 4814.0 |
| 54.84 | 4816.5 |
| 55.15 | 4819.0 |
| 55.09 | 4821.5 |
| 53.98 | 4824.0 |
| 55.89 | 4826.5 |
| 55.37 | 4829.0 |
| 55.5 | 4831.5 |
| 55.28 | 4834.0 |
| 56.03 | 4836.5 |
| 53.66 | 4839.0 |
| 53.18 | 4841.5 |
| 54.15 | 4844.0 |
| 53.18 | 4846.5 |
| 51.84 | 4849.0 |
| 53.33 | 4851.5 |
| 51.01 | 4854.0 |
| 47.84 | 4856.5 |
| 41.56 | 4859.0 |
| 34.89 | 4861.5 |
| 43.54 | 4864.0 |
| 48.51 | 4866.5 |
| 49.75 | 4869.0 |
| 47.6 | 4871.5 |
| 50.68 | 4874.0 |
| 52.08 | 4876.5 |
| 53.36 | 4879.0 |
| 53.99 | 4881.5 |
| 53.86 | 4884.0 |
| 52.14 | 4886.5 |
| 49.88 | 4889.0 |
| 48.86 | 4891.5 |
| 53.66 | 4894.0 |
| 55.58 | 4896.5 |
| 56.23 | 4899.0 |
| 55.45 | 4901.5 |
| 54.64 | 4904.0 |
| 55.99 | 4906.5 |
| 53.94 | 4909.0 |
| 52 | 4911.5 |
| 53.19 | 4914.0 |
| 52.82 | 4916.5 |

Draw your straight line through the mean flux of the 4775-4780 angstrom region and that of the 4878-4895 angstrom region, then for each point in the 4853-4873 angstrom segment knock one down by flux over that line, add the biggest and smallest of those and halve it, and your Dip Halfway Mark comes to 0.184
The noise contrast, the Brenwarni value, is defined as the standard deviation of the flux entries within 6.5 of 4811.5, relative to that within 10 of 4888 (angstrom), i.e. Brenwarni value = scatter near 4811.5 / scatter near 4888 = 0.16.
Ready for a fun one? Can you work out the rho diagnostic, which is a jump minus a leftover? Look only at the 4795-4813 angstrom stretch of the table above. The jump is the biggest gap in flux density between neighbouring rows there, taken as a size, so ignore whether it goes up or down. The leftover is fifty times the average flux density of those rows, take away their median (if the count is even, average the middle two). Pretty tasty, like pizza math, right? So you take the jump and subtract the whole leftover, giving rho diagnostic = -2699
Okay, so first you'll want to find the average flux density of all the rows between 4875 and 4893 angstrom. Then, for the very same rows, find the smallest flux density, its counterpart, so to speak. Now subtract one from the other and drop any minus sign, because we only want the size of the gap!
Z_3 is 3.2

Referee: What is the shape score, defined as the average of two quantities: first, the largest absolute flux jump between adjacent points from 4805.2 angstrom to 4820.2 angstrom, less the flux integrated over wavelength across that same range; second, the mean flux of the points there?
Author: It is -386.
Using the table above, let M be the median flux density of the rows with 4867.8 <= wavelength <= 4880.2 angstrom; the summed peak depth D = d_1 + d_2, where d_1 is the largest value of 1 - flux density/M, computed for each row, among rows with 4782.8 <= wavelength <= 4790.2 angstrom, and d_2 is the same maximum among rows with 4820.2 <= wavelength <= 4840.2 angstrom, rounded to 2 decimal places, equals -0.10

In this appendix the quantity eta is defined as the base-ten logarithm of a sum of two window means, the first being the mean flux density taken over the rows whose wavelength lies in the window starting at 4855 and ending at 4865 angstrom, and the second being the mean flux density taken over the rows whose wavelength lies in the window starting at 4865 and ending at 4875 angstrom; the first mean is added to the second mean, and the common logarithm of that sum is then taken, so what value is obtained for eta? 1.96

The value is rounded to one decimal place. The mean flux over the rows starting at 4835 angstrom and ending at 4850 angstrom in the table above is 53.7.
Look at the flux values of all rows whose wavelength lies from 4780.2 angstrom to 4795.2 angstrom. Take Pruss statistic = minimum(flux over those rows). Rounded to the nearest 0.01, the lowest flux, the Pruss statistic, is 52.58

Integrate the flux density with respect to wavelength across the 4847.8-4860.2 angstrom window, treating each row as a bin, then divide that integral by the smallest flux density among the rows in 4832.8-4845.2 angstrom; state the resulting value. 11.5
